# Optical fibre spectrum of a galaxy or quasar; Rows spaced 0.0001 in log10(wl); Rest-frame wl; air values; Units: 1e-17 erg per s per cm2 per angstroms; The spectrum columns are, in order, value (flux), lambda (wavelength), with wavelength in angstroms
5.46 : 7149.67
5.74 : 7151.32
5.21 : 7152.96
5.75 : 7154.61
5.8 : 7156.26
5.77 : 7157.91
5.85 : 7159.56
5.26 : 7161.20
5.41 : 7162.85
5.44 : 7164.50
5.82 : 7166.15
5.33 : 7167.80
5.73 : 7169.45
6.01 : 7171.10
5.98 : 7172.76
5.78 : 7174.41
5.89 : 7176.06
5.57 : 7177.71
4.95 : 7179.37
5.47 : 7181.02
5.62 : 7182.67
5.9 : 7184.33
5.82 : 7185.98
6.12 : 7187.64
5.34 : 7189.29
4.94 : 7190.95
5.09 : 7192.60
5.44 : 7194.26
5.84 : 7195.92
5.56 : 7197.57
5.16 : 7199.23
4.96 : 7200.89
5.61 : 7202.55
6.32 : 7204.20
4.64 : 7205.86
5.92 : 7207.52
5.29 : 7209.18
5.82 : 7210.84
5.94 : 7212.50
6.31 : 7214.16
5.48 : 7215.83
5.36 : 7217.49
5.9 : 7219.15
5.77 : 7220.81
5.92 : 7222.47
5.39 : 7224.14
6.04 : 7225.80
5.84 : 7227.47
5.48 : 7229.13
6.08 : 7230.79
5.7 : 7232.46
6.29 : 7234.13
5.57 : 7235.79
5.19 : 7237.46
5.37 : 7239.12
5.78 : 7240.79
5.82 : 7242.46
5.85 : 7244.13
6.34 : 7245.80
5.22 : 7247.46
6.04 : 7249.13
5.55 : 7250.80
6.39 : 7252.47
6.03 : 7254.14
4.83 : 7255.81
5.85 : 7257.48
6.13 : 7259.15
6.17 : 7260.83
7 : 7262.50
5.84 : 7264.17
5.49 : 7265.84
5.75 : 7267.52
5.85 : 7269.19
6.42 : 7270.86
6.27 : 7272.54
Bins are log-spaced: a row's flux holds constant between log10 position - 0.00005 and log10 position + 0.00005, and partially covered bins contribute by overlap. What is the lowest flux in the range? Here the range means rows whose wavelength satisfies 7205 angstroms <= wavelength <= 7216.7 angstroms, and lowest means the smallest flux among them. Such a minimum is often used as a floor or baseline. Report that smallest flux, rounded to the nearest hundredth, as 4.64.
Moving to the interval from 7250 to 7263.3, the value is 4.83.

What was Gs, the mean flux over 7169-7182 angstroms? 5.67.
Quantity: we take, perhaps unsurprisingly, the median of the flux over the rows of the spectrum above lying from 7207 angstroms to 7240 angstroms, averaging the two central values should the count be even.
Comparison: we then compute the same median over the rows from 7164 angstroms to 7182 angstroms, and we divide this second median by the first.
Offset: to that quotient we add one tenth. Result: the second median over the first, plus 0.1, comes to 1.09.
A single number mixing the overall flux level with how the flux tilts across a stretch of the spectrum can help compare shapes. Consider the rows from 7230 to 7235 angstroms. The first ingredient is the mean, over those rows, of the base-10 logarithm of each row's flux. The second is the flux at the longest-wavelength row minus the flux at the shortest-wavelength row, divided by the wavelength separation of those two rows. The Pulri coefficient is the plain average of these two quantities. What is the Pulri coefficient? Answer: 0.42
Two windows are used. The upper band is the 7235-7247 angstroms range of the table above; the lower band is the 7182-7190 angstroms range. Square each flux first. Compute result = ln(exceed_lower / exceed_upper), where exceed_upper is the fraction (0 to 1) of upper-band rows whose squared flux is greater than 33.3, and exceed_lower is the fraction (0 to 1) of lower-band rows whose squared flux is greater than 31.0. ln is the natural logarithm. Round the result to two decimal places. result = 0.34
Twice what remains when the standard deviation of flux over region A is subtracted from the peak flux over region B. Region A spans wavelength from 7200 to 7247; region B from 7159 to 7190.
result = 11.4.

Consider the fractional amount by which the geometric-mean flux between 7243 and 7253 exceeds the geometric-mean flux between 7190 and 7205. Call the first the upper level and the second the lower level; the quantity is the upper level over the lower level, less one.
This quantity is 0.086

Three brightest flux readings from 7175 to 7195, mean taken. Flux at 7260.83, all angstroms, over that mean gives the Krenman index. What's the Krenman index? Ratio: 1.03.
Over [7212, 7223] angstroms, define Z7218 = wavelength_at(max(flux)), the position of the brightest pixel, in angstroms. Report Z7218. 7214.16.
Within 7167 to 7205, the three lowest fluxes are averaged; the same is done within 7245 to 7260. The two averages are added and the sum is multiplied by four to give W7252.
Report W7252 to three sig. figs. 40.6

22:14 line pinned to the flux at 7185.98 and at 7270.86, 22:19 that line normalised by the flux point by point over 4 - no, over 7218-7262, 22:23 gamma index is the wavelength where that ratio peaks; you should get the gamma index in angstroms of 7255.81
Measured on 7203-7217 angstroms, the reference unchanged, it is 7205.86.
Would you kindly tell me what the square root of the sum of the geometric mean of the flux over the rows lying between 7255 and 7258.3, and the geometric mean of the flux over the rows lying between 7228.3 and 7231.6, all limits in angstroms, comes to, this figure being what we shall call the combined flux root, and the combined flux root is 3.33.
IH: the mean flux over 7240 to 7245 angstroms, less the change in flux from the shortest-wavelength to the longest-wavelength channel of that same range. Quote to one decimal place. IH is 5.7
